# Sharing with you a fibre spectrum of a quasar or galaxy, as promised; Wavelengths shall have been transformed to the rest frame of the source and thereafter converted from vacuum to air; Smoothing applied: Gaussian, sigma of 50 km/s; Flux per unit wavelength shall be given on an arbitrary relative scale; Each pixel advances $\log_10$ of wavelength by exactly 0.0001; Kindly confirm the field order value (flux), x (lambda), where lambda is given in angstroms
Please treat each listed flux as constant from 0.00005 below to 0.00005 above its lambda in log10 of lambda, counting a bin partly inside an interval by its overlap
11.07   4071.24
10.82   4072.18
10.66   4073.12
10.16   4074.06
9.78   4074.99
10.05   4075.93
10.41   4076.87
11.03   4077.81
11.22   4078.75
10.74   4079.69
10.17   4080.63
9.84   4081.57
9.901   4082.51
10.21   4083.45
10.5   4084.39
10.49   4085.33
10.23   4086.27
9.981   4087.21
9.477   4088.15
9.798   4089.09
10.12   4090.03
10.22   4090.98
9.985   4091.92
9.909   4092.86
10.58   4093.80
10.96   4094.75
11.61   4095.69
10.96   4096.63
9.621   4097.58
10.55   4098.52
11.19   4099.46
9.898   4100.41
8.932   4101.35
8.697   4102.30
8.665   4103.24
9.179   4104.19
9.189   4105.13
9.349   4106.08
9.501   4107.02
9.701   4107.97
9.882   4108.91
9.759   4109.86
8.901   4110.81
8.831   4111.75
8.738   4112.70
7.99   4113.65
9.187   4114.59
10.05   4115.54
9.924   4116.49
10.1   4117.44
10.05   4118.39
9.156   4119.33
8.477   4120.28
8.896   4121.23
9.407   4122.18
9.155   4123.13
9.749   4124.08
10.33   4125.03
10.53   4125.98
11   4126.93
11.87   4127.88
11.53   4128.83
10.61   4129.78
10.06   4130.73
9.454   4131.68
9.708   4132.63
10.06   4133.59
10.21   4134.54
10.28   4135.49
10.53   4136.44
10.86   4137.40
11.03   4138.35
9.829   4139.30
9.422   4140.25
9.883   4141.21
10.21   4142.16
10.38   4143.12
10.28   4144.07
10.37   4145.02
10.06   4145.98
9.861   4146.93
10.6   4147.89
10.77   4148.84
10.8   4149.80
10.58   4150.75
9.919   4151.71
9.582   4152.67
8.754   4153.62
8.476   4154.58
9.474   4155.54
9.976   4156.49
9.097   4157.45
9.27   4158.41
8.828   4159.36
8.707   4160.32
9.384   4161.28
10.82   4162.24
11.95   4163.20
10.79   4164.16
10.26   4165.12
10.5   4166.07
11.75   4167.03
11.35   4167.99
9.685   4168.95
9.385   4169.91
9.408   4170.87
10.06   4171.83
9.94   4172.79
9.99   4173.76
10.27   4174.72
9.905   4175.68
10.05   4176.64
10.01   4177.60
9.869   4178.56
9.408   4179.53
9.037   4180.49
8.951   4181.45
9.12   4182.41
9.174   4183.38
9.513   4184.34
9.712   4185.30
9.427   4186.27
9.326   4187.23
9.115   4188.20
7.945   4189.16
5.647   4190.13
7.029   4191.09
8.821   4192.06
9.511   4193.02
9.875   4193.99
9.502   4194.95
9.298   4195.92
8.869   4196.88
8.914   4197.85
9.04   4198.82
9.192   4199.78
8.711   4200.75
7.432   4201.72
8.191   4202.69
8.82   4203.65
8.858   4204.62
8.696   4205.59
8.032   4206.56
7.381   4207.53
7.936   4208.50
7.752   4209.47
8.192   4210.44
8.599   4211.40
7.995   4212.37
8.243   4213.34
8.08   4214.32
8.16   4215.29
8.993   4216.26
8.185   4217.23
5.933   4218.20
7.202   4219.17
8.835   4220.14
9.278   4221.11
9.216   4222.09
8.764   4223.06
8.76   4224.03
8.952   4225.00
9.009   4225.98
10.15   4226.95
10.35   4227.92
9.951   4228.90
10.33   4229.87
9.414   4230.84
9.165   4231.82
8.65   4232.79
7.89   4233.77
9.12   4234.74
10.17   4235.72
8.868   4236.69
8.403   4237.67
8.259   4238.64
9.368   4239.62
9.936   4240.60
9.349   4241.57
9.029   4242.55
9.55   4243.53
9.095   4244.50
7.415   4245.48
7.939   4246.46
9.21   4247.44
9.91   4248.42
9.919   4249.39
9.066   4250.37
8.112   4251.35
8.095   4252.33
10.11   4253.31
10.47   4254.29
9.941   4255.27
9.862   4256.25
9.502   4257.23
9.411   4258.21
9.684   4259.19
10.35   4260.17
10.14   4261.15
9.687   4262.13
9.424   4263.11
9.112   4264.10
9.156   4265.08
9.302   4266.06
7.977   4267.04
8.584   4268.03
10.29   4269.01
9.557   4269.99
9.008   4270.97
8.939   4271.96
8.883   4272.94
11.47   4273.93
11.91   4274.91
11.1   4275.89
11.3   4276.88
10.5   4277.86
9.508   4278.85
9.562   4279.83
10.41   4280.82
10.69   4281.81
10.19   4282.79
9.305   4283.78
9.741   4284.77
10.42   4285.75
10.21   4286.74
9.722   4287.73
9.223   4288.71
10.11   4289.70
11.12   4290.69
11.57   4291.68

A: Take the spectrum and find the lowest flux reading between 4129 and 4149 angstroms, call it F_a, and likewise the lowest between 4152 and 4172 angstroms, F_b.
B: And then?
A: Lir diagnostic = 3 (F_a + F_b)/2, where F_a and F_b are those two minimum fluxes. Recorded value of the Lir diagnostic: 26.8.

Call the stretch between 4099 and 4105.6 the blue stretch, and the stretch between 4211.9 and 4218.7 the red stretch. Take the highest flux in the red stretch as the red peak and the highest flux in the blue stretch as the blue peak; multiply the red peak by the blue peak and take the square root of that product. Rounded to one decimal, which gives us 10.0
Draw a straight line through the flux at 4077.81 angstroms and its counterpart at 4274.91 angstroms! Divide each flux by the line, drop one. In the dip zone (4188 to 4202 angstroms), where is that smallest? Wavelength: 4190.13 angstroms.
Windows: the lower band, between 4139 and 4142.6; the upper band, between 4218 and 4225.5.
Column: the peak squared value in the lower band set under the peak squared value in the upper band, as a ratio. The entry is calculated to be 0.83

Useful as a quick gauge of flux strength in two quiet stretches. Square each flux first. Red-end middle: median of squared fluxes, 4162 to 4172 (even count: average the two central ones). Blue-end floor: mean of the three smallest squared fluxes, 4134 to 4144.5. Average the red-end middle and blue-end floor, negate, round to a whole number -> -102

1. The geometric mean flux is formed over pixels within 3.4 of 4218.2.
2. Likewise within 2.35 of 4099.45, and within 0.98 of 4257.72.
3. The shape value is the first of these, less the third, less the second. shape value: -11.5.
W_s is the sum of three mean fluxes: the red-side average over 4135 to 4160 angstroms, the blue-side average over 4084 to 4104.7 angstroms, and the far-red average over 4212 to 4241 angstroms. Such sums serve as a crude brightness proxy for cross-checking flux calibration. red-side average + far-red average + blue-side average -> 28.9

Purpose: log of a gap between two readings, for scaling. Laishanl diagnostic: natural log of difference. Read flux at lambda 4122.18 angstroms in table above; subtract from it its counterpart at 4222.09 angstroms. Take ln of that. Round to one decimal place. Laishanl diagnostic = -1.7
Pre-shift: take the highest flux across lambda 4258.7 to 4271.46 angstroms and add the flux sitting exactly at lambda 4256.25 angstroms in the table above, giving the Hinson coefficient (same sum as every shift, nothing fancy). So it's 20.2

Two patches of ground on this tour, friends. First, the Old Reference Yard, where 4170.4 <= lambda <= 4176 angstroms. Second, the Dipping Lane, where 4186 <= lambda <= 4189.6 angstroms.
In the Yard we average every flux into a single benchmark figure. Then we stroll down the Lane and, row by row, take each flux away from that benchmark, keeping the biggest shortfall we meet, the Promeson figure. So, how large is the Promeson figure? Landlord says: 2.0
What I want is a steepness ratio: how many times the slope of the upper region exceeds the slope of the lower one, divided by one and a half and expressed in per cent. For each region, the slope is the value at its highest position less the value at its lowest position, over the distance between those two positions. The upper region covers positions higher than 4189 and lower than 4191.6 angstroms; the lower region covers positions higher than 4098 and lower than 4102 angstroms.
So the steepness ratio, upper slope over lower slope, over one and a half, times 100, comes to 55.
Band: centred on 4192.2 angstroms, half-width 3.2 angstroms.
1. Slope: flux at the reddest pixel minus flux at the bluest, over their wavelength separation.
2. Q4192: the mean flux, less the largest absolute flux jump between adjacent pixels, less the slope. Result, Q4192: 5.8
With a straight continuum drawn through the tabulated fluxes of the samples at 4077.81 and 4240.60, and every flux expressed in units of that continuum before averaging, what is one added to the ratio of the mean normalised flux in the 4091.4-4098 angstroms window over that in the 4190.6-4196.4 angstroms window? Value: 2.10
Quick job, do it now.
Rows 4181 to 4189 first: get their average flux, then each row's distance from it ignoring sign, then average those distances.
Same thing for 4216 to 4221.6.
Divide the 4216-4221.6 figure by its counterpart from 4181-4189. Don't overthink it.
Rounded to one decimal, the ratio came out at 5.0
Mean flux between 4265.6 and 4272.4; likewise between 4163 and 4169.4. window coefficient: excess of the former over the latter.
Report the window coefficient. -1.8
